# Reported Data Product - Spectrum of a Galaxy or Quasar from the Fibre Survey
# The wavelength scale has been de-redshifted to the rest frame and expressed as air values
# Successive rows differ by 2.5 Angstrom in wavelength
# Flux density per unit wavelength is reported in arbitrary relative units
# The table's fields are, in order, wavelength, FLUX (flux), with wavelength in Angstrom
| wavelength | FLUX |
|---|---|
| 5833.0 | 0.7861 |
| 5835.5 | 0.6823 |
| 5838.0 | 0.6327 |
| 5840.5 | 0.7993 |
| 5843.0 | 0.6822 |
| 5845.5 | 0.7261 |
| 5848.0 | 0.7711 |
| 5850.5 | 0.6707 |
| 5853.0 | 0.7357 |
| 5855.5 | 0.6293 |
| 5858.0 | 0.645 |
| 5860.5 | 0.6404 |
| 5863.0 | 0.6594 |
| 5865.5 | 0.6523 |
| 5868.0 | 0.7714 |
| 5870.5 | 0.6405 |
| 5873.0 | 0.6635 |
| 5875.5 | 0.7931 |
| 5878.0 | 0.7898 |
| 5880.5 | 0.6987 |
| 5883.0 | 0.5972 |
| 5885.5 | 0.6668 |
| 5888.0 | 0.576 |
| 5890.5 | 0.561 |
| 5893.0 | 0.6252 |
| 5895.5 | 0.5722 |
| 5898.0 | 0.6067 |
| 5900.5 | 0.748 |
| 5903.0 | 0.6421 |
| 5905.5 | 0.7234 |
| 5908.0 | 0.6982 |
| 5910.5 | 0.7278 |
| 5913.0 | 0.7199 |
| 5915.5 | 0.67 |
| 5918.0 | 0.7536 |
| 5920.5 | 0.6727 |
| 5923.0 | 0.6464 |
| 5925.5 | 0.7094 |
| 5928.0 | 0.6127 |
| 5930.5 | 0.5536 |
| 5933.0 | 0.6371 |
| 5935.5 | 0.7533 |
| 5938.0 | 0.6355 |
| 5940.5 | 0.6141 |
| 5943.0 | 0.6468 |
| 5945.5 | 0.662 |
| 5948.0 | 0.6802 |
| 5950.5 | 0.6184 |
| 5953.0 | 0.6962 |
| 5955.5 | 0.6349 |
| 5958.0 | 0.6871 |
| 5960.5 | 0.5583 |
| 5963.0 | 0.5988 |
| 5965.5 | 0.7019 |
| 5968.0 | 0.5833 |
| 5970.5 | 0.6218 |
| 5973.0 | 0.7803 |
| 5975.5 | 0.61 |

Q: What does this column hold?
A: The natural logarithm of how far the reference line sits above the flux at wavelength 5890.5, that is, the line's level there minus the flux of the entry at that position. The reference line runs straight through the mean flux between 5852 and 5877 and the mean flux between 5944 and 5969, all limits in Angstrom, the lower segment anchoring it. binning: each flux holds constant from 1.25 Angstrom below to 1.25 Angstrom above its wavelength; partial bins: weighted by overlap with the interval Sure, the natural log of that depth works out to -2.20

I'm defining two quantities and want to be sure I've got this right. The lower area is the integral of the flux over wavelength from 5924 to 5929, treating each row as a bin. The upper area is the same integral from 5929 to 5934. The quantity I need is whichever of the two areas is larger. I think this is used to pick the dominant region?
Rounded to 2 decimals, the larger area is 3.31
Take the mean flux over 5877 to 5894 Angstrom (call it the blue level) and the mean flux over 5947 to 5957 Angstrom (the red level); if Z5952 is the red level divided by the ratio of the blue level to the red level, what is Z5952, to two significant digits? 0.67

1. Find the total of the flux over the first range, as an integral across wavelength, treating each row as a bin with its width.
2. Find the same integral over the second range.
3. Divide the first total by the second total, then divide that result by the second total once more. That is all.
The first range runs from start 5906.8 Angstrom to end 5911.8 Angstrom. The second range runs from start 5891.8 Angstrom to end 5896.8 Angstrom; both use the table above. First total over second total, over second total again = 0.40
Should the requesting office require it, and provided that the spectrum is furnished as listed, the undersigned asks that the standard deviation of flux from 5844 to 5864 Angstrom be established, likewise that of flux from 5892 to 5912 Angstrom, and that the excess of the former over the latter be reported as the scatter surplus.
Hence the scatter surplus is -0.012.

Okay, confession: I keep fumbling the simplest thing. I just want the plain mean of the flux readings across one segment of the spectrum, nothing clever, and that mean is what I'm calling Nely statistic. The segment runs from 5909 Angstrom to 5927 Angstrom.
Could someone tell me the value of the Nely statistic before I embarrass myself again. 0.70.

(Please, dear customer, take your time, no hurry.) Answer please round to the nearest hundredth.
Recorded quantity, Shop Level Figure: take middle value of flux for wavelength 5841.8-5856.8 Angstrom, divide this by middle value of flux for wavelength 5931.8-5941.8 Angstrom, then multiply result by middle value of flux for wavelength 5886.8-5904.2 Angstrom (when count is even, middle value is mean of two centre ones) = 0.67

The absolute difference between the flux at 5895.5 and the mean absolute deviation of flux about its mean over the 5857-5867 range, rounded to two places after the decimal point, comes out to 0.57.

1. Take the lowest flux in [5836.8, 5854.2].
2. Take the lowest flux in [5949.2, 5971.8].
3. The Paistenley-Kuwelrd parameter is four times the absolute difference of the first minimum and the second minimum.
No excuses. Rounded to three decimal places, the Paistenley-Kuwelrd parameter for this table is 0.298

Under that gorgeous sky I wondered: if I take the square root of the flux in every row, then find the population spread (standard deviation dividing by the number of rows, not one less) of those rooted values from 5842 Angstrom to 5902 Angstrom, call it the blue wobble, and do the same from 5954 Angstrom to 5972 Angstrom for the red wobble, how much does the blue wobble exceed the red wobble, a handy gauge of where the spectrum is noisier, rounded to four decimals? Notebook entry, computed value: 0.0105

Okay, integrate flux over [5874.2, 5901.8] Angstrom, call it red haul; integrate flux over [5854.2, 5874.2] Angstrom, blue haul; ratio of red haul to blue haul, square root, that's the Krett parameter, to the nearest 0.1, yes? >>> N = 1.2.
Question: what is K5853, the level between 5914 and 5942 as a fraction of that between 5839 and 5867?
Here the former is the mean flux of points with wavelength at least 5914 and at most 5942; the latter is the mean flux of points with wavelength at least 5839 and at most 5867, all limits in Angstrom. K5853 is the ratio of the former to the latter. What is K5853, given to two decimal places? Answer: 0.95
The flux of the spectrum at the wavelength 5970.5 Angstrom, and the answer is 0.6218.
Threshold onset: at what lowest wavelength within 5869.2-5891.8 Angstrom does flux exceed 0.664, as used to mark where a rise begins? 5875.5 Angstrom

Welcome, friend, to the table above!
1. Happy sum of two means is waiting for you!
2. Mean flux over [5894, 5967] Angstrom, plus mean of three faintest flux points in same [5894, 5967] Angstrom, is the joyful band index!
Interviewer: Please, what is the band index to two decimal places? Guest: 1.22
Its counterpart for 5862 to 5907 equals 1.24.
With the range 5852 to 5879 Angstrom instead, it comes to 1.33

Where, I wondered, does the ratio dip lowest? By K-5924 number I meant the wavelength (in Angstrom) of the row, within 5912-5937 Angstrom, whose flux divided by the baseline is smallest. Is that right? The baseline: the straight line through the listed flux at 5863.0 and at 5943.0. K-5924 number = 5930.5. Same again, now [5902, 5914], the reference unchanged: 5903.0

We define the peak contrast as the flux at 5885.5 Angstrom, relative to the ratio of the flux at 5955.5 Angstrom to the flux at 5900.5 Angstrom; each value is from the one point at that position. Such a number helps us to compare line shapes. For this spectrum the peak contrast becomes 0.79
